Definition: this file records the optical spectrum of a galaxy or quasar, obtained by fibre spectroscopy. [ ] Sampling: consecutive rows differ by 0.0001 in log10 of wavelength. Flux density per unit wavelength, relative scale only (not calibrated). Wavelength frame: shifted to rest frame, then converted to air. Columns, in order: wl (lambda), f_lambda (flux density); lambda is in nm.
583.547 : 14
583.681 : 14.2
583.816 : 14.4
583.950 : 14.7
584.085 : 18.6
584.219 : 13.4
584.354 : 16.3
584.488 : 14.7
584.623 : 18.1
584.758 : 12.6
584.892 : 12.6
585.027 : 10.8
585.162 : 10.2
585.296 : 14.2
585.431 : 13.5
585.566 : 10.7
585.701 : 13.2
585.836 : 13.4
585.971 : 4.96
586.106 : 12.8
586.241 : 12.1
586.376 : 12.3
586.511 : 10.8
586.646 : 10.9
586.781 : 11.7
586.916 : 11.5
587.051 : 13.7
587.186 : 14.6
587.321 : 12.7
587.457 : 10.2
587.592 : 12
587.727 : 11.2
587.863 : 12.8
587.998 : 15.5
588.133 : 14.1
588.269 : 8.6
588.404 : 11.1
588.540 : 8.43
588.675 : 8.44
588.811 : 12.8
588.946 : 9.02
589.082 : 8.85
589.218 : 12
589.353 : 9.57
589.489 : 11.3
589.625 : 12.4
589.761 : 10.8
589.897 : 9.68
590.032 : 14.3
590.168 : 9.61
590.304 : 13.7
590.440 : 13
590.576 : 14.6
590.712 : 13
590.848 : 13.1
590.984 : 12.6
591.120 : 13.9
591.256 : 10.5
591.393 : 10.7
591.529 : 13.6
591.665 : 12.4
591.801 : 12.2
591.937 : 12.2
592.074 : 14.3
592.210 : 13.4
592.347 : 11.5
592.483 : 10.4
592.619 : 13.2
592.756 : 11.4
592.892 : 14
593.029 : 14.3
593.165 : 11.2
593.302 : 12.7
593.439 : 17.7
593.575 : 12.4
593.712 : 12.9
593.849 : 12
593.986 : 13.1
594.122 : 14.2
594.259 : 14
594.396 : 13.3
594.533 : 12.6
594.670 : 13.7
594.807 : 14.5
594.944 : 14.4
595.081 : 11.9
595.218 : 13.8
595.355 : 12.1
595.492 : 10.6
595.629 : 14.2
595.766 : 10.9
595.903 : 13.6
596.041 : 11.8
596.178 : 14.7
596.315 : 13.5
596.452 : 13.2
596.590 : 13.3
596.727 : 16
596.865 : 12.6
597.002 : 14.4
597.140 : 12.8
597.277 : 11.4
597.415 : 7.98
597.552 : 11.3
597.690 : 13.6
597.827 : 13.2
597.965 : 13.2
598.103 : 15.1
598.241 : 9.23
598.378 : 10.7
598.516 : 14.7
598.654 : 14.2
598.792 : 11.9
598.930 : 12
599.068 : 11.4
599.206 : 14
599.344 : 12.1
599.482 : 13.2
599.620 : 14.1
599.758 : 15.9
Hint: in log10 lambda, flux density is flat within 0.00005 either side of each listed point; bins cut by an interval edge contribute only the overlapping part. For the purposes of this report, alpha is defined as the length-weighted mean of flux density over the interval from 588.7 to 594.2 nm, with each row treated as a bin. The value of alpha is 12.3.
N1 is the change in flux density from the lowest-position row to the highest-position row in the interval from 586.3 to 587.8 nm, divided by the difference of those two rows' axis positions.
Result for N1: -0.8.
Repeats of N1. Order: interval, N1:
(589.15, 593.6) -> 0.1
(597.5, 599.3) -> 1.6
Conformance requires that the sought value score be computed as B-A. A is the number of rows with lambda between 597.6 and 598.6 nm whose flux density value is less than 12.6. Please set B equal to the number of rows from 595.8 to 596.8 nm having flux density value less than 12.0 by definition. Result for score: -1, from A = 2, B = 1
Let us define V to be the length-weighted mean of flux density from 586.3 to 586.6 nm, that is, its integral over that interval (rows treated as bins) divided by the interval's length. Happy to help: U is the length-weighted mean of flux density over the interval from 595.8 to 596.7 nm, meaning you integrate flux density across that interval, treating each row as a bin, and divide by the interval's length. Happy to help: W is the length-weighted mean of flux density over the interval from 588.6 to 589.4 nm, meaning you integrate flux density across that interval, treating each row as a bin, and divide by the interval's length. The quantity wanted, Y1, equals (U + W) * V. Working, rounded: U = 13.4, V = 11.5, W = 10.1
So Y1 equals 271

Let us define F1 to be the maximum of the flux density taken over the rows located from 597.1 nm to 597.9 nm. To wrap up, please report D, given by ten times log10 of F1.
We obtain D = 11.3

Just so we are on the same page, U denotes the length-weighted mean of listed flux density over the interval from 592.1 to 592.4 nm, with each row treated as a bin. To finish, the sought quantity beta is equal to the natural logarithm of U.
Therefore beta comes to 2.55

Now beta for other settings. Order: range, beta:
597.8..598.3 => 2.54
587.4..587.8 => 2.41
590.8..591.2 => 2.58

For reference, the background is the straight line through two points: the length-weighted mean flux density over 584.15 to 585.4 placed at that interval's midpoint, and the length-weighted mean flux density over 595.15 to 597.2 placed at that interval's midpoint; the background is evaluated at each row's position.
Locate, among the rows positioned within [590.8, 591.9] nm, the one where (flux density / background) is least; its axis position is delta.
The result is 591.256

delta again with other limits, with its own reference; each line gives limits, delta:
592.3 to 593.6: 592.483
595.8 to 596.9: 596.041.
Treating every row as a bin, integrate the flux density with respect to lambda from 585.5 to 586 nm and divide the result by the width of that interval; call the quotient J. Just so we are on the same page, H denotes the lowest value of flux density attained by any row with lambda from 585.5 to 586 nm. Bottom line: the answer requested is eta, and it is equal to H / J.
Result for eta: 0.45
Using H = 4.96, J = 11.0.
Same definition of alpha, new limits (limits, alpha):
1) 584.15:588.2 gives 12.6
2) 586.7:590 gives 11.4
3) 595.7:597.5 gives 12.8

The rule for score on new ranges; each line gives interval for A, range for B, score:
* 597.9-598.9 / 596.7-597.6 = 0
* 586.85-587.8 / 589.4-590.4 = 0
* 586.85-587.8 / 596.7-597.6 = -1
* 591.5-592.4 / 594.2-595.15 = -3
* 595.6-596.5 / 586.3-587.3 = 2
